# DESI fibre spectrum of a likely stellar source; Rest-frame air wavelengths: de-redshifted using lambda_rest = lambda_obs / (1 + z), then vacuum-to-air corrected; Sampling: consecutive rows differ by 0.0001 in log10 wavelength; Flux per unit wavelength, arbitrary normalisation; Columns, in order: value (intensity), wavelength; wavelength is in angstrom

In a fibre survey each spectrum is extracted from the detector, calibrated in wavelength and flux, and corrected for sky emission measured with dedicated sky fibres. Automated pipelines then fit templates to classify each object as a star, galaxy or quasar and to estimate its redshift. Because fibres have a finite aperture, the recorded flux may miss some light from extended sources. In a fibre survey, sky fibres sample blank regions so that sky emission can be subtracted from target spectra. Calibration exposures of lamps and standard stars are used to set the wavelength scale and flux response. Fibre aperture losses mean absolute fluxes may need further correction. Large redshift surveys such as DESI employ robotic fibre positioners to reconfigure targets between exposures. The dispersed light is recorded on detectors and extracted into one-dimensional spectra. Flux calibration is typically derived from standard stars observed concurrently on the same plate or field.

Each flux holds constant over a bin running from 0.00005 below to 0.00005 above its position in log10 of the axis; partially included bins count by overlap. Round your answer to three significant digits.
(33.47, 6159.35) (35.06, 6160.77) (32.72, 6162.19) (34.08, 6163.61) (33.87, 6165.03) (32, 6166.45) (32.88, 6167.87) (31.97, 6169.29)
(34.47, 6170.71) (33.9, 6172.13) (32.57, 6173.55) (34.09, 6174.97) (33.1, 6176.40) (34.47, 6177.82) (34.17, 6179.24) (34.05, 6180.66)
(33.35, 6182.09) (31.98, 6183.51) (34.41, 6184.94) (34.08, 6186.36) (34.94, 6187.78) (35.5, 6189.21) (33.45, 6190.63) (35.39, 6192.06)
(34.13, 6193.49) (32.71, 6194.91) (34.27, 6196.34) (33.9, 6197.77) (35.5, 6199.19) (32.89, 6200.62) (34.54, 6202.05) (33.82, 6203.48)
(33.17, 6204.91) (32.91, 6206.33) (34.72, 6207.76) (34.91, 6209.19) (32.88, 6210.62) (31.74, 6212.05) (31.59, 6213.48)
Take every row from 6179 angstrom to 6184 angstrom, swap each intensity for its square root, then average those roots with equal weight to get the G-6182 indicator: 5.78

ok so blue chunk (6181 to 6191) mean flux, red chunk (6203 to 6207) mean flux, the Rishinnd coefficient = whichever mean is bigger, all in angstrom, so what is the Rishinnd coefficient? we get 34.0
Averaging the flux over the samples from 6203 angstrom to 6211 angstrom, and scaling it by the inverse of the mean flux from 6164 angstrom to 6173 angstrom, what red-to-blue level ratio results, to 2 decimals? 1.02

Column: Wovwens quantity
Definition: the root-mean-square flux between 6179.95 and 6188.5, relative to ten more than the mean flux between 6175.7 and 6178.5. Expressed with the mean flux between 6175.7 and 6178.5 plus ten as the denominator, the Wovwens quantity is 0.772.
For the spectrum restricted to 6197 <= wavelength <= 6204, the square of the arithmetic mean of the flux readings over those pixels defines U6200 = 1165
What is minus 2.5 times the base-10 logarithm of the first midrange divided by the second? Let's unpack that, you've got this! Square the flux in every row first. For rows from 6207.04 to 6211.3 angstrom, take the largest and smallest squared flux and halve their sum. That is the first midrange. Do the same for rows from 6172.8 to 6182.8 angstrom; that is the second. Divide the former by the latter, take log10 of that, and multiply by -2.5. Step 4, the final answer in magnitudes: -0.024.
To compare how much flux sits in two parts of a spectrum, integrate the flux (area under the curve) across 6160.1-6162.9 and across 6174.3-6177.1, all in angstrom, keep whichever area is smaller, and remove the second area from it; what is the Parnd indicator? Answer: 0.0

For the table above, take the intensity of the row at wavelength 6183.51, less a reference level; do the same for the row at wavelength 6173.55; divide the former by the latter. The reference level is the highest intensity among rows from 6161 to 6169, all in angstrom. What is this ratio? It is 1.4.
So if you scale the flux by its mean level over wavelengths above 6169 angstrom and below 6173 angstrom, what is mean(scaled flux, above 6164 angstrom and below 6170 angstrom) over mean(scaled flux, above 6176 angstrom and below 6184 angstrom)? 0.975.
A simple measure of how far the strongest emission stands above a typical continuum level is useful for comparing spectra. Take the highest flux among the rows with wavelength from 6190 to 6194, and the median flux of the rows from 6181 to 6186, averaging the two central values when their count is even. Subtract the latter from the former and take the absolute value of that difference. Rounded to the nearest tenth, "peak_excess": 2.0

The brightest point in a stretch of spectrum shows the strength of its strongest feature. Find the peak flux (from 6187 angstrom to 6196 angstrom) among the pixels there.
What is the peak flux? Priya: 35.5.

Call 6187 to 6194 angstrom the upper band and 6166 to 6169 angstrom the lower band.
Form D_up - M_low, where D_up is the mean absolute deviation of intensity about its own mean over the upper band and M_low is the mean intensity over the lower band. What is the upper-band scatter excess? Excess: -31.7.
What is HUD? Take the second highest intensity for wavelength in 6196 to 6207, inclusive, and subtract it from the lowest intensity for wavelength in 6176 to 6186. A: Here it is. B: -2.56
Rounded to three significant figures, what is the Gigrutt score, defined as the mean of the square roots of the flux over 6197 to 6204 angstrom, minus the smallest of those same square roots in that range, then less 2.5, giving -2.39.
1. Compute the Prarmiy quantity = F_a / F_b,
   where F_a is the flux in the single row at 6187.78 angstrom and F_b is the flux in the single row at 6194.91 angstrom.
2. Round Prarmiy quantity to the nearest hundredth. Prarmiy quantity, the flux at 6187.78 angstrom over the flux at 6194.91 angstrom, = 1.07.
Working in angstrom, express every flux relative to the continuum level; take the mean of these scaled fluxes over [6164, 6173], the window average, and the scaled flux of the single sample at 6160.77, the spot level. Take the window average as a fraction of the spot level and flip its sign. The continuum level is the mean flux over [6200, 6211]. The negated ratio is -0.95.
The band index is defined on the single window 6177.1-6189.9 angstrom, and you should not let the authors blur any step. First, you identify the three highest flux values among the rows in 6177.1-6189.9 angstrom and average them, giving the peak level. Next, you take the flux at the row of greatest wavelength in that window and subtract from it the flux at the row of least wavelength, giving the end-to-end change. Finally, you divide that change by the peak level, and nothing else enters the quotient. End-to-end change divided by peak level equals 0.029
